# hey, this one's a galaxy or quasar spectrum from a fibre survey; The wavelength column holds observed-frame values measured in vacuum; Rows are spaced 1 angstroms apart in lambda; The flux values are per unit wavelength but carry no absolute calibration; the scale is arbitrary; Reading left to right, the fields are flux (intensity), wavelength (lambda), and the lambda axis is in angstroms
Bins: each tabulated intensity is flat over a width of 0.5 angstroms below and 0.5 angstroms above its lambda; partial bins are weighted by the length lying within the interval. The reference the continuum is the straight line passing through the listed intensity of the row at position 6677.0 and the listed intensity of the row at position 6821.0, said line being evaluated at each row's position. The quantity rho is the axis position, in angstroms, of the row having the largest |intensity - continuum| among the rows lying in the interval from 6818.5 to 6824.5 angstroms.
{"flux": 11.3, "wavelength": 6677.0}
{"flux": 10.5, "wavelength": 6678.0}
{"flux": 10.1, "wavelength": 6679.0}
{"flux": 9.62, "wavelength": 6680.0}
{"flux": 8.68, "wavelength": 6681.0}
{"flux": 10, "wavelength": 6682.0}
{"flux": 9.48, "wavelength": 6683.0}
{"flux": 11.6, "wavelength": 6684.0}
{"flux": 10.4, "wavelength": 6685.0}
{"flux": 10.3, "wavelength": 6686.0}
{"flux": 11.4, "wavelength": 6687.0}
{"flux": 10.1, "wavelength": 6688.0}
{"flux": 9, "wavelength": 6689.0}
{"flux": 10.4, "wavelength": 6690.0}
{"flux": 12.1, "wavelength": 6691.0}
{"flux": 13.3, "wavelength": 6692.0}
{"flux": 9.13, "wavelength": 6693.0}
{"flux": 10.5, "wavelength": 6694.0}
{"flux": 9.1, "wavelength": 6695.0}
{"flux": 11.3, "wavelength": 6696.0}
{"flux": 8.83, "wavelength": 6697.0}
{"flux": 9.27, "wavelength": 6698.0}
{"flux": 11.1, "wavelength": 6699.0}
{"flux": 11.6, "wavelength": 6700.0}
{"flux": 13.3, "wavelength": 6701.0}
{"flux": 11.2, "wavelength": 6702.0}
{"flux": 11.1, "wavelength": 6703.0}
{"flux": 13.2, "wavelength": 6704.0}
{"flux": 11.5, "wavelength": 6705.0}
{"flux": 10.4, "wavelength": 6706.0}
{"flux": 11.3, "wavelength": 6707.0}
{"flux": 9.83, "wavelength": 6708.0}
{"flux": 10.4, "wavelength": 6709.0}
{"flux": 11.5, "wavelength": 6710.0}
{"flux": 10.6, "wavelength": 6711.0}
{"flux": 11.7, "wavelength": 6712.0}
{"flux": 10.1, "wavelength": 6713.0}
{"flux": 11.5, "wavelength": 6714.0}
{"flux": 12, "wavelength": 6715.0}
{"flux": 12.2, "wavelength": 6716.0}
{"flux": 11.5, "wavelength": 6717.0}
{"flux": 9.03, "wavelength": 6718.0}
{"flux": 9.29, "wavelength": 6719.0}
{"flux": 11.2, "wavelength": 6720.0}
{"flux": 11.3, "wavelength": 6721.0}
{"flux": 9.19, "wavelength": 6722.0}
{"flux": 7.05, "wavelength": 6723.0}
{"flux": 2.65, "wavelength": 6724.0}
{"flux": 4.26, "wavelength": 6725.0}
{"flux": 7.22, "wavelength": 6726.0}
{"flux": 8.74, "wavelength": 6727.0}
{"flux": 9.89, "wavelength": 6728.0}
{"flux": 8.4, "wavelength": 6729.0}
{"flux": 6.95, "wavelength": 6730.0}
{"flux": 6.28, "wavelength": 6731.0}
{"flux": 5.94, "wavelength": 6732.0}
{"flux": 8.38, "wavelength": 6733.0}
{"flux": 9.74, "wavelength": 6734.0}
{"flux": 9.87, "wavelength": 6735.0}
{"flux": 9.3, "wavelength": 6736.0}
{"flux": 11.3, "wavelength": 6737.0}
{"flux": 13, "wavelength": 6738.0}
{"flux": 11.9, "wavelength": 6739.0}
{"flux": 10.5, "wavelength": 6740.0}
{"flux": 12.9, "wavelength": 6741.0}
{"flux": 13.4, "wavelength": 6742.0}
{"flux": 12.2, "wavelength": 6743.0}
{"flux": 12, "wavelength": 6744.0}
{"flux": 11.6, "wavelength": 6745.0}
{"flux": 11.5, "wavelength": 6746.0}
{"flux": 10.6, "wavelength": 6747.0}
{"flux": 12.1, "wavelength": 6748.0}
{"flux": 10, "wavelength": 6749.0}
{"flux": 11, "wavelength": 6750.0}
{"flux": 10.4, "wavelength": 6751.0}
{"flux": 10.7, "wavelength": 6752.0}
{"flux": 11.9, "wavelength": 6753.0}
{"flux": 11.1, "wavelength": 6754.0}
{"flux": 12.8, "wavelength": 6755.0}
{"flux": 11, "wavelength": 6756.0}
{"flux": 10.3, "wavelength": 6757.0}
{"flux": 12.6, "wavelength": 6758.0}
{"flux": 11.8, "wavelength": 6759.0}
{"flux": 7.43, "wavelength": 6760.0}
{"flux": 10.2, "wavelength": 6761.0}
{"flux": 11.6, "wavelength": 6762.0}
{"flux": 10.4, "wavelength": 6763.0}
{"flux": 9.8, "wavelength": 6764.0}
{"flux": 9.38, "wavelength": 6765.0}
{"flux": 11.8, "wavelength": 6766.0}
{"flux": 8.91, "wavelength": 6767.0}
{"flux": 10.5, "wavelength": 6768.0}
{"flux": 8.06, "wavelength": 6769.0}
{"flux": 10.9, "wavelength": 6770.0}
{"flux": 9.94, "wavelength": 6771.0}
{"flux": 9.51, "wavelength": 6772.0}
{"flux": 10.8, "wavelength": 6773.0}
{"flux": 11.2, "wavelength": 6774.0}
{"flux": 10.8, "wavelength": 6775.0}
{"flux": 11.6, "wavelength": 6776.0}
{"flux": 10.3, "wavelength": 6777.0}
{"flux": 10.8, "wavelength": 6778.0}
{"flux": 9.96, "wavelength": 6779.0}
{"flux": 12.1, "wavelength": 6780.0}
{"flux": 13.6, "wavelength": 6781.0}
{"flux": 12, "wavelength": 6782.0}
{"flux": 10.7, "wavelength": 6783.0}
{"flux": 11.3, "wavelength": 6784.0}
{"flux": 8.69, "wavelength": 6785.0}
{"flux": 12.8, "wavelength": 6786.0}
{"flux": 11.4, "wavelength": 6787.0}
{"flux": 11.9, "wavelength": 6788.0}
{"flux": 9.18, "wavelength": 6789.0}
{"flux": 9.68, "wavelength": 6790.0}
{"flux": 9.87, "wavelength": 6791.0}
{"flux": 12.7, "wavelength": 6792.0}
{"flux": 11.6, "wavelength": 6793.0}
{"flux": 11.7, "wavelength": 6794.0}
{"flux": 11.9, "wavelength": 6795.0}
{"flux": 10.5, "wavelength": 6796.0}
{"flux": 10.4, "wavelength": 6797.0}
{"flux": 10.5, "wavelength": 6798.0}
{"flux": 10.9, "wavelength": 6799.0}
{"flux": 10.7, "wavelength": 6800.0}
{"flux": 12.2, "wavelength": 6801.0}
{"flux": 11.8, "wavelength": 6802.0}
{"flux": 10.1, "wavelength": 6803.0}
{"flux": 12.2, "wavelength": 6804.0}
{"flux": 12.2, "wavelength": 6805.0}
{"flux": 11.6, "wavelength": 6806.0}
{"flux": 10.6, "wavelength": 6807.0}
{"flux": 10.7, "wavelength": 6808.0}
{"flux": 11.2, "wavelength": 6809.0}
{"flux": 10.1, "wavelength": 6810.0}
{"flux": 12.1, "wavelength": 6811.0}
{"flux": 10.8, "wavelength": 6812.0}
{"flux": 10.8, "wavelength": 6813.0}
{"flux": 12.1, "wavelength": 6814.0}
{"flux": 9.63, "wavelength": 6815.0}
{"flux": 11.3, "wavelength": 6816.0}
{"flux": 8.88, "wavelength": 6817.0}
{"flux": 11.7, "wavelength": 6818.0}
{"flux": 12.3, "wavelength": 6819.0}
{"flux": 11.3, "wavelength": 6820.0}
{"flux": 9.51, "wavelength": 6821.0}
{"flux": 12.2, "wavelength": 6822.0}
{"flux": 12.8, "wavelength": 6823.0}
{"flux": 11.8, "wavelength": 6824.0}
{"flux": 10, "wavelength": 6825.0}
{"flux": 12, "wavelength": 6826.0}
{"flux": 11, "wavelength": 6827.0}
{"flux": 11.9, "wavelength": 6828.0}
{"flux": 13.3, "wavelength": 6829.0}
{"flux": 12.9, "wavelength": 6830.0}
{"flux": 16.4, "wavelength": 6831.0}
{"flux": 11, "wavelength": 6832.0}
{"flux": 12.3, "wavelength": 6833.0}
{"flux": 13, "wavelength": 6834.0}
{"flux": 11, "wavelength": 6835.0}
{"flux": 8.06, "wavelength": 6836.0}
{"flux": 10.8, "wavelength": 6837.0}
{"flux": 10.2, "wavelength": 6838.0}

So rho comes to 6823.0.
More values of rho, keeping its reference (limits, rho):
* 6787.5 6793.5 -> 6792.0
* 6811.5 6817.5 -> 6814.0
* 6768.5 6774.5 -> 6769.0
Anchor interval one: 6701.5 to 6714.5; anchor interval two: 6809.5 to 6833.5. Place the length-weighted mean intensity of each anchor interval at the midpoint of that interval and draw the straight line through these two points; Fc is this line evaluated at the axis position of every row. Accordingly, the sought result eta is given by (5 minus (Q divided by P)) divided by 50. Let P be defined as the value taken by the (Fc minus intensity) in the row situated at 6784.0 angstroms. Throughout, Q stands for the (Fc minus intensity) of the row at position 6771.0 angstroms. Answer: -0.12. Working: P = 0.1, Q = 1.4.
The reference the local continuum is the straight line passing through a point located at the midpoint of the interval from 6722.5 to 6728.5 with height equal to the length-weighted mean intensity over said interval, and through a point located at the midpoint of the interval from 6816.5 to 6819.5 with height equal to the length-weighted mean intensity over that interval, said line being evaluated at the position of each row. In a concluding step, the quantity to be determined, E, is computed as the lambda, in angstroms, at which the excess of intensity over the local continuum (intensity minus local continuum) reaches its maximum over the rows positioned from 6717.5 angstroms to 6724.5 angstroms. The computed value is 6721.0 angstroms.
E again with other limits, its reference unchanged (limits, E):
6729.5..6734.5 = 6734.0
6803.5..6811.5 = 6804.0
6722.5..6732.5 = 6728.0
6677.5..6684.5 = 6684.0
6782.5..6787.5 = 6786.0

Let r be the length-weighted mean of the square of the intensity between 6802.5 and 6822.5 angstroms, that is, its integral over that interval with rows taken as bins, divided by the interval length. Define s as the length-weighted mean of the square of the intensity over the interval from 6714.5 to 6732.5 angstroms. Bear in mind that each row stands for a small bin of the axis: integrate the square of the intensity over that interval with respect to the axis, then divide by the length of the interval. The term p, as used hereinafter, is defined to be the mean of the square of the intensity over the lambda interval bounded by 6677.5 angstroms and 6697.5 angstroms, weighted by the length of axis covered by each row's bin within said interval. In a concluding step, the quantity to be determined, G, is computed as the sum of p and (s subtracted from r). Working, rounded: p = 107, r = 123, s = 79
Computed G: 152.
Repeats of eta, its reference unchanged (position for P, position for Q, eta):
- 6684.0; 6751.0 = 0.13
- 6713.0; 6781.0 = 0.14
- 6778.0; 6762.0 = 0.11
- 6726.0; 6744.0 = 0.10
